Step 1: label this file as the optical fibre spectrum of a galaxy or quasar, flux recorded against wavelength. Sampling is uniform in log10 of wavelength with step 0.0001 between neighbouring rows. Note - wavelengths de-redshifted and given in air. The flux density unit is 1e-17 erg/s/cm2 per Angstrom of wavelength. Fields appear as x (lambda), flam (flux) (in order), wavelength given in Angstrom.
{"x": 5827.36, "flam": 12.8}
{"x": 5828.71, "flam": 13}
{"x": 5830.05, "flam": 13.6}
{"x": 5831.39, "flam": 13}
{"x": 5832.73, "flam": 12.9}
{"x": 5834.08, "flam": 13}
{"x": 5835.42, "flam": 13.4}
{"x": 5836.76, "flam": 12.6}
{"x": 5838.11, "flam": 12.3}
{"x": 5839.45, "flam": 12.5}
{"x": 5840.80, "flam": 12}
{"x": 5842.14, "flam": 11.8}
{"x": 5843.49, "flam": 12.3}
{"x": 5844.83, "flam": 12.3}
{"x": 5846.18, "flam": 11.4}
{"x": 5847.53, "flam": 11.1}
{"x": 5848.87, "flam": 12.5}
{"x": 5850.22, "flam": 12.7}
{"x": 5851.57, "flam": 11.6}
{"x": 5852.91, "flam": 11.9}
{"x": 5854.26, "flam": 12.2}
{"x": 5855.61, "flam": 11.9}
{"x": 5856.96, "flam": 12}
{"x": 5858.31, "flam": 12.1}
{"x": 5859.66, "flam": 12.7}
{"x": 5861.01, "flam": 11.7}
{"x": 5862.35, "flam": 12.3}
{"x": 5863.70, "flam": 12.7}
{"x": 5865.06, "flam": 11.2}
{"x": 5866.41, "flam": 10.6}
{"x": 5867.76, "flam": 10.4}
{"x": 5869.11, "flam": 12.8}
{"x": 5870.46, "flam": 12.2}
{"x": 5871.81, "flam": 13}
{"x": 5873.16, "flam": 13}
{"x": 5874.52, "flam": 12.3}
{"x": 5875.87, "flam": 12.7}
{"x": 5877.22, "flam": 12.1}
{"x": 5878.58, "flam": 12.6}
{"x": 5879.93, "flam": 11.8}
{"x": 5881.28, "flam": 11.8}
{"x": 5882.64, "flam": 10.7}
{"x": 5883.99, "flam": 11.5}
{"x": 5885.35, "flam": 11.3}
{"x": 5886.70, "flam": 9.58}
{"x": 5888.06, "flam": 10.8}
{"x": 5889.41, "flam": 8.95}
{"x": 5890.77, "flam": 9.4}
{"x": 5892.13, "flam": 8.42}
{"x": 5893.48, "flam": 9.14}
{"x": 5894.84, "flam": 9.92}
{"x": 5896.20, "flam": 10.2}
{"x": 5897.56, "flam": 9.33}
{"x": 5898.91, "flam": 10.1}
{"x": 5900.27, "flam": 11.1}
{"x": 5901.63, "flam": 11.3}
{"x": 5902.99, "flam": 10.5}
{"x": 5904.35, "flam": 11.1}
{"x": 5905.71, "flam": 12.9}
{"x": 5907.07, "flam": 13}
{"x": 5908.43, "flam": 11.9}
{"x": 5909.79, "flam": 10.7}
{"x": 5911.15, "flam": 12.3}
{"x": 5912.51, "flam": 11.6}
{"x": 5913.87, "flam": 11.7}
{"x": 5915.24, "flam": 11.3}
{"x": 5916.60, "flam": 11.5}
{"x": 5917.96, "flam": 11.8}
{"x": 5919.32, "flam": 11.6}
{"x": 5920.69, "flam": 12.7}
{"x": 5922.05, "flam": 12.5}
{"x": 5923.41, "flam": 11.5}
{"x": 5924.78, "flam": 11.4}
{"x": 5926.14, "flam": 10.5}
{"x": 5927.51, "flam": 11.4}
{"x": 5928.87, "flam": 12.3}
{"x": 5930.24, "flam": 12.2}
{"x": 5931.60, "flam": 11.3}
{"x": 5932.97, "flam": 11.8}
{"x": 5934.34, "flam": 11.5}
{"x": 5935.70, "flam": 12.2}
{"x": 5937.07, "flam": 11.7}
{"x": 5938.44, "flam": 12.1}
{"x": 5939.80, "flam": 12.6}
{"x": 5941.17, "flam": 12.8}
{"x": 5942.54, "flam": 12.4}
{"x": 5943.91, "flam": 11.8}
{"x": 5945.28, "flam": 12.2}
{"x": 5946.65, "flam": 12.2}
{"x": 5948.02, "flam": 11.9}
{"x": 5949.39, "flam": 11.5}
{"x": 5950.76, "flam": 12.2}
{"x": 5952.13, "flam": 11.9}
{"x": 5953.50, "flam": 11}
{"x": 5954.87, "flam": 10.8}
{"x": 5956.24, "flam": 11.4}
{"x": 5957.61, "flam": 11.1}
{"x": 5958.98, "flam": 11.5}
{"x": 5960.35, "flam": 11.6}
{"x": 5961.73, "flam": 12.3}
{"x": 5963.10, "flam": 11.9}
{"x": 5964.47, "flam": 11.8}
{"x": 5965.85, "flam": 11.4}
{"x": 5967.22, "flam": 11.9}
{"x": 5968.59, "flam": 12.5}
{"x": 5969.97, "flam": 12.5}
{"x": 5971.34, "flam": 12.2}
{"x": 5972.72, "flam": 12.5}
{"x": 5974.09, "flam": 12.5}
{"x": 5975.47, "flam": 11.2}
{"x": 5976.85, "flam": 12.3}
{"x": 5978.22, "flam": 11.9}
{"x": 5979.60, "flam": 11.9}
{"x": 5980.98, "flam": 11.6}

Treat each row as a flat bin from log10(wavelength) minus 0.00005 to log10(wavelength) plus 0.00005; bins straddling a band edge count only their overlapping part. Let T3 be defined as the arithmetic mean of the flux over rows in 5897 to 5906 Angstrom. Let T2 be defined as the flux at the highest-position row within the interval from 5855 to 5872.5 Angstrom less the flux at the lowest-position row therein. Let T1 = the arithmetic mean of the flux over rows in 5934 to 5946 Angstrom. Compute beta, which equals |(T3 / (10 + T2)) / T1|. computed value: 0.081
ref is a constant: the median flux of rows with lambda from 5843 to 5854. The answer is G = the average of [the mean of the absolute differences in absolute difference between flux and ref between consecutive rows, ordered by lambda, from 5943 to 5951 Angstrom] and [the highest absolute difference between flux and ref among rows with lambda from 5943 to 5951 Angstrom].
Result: 0.42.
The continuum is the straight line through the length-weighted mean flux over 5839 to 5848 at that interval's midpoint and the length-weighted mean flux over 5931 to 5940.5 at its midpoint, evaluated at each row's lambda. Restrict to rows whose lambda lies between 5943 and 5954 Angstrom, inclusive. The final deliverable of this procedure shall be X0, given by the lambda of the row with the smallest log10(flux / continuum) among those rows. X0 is 5953.50 Angstrom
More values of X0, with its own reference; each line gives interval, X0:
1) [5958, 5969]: 5965.85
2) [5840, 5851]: 5847.53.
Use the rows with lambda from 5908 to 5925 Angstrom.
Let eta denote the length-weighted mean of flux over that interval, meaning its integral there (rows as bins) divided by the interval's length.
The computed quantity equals 11.7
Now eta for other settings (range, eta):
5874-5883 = 12.0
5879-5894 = 10.4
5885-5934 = 11.1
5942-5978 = 11.9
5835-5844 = 12.4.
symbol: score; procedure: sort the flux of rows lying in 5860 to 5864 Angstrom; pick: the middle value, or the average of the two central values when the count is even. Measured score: 12.3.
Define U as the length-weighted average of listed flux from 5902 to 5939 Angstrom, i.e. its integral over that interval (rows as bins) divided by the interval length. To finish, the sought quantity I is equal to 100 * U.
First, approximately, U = 11.73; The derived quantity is 1173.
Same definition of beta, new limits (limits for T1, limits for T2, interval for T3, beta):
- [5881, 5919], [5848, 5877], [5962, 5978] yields 0.109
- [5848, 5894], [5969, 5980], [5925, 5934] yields 0.107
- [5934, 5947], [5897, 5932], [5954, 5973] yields 0.081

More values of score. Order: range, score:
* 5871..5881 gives 12.6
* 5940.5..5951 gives 12.2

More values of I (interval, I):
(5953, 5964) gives 1147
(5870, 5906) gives 1100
